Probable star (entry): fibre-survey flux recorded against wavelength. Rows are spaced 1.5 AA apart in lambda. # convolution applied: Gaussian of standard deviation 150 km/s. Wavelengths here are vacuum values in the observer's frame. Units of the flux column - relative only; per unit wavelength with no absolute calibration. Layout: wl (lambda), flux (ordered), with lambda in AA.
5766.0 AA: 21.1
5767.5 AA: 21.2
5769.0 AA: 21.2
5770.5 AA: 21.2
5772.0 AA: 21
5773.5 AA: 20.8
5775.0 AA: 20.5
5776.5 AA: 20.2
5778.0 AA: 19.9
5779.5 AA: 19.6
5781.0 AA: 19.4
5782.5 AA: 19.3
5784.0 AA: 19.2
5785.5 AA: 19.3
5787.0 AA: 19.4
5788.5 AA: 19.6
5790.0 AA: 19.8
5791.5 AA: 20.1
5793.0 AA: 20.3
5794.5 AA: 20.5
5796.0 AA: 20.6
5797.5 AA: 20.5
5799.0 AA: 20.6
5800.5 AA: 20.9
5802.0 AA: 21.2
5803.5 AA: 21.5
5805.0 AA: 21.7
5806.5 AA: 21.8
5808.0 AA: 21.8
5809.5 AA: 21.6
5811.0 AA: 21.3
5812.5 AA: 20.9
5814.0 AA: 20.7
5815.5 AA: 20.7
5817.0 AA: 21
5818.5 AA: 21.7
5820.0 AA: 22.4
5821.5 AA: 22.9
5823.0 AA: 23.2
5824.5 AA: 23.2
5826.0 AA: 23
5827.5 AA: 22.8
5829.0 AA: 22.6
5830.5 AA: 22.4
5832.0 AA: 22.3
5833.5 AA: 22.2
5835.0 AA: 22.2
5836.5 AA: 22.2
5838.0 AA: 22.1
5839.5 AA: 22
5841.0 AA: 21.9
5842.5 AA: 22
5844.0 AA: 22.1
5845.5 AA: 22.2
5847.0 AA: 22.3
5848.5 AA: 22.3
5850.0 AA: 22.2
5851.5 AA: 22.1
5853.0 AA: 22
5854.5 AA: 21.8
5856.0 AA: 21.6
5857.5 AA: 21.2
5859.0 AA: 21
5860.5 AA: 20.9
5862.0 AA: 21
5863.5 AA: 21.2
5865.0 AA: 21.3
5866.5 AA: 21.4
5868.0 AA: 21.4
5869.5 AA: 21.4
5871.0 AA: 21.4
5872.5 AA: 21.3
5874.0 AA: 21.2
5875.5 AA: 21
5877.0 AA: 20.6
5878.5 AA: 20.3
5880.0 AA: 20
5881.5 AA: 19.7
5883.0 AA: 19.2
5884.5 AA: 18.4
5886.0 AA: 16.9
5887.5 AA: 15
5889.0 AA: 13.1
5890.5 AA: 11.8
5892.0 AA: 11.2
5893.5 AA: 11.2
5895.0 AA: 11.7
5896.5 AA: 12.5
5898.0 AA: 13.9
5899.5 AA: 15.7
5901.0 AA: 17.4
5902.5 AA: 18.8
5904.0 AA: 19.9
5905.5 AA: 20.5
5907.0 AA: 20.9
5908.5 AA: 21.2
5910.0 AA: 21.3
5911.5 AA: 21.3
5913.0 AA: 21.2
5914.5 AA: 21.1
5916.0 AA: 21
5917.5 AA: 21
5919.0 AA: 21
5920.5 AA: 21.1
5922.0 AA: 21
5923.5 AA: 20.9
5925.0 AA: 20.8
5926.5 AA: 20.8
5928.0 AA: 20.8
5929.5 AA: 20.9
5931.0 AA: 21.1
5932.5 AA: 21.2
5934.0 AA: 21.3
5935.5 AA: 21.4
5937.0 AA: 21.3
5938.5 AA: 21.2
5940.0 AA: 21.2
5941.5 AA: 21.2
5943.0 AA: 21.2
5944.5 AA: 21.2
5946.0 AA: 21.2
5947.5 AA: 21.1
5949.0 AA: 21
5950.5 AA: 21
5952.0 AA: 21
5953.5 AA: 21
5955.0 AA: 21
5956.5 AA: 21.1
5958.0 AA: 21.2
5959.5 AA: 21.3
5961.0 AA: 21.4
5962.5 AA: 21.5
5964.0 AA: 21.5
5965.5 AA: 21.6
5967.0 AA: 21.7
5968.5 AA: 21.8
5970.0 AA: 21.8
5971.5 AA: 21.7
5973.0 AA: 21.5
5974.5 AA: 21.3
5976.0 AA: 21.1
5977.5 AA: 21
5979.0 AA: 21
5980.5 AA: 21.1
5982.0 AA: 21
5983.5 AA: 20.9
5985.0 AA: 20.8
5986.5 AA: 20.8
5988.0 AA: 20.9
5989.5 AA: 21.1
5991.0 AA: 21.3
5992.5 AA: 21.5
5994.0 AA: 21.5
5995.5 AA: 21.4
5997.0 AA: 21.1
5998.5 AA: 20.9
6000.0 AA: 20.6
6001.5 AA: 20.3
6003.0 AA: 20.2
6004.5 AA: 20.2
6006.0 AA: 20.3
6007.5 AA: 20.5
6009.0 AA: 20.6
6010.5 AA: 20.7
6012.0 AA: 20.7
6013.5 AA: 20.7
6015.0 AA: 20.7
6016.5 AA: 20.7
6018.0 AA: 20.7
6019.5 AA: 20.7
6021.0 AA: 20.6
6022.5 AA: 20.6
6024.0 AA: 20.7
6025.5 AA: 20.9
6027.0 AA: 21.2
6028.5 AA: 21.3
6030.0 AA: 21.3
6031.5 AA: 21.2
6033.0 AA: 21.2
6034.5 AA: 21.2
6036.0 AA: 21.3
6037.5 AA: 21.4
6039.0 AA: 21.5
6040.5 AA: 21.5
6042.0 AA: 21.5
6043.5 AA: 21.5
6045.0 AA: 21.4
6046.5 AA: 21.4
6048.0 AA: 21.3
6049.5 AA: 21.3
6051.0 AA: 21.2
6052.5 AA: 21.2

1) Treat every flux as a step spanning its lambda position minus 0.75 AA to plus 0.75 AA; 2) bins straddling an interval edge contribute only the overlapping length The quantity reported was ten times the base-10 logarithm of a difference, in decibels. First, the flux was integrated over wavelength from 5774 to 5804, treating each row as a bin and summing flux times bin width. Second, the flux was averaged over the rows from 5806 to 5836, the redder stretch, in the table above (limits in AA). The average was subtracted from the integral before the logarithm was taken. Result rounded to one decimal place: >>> 27.6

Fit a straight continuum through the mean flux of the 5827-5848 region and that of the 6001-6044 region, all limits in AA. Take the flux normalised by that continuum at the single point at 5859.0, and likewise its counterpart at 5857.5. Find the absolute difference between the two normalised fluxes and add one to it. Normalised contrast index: 1.01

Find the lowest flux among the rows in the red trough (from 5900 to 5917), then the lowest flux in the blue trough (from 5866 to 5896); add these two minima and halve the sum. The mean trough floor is 14.3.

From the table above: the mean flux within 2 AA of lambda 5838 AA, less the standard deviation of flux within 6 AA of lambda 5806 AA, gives 21.8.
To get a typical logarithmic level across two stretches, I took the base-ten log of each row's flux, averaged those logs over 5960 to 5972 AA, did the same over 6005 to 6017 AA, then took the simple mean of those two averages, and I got 1.32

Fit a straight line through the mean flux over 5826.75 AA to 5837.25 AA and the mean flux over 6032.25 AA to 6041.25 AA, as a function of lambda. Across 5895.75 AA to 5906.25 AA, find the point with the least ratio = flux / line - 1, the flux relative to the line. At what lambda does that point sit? 5896.5 AA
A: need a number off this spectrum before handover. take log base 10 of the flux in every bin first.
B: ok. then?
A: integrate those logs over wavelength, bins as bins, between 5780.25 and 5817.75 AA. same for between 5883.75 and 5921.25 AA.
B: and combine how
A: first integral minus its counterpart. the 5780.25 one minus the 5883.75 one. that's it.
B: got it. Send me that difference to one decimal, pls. 3.0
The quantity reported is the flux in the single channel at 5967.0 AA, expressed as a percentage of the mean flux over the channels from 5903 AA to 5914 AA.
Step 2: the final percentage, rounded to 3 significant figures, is 104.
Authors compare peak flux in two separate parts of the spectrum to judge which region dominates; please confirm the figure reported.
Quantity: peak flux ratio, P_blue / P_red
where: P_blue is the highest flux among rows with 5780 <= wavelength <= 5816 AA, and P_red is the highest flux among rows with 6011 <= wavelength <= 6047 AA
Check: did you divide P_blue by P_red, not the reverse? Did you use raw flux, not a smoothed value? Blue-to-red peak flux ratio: 1.01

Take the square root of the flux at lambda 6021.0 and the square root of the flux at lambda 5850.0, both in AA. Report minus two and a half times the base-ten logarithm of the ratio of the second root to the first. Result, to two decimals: -0.04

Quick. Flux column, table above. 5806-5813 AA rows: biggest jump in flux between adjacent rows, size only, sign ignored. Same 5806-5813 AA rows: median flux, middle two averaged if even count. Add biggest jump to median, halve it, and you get 11.0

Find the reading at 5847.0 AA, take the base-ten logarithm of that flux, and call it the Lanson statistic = 1.35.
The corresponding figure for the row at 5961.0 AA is 1.33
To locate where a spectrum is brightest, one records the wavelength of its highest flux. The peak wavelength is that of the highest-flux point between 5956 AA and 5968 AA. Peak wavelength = 5967.0 AA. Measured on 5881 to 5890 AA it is 5881.5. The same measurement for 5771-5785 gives 5772.0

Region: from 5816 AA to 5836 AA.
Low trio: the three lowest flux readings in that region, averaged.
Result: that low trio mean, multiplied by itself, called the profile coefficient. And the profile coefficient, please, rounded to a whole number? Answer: 468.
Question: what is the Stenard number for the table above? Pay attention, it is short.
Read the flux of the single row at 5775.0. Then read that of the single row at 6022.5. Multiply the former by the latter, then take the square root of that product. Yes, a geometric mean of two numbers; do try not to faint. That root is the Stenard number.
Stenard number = 20.5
